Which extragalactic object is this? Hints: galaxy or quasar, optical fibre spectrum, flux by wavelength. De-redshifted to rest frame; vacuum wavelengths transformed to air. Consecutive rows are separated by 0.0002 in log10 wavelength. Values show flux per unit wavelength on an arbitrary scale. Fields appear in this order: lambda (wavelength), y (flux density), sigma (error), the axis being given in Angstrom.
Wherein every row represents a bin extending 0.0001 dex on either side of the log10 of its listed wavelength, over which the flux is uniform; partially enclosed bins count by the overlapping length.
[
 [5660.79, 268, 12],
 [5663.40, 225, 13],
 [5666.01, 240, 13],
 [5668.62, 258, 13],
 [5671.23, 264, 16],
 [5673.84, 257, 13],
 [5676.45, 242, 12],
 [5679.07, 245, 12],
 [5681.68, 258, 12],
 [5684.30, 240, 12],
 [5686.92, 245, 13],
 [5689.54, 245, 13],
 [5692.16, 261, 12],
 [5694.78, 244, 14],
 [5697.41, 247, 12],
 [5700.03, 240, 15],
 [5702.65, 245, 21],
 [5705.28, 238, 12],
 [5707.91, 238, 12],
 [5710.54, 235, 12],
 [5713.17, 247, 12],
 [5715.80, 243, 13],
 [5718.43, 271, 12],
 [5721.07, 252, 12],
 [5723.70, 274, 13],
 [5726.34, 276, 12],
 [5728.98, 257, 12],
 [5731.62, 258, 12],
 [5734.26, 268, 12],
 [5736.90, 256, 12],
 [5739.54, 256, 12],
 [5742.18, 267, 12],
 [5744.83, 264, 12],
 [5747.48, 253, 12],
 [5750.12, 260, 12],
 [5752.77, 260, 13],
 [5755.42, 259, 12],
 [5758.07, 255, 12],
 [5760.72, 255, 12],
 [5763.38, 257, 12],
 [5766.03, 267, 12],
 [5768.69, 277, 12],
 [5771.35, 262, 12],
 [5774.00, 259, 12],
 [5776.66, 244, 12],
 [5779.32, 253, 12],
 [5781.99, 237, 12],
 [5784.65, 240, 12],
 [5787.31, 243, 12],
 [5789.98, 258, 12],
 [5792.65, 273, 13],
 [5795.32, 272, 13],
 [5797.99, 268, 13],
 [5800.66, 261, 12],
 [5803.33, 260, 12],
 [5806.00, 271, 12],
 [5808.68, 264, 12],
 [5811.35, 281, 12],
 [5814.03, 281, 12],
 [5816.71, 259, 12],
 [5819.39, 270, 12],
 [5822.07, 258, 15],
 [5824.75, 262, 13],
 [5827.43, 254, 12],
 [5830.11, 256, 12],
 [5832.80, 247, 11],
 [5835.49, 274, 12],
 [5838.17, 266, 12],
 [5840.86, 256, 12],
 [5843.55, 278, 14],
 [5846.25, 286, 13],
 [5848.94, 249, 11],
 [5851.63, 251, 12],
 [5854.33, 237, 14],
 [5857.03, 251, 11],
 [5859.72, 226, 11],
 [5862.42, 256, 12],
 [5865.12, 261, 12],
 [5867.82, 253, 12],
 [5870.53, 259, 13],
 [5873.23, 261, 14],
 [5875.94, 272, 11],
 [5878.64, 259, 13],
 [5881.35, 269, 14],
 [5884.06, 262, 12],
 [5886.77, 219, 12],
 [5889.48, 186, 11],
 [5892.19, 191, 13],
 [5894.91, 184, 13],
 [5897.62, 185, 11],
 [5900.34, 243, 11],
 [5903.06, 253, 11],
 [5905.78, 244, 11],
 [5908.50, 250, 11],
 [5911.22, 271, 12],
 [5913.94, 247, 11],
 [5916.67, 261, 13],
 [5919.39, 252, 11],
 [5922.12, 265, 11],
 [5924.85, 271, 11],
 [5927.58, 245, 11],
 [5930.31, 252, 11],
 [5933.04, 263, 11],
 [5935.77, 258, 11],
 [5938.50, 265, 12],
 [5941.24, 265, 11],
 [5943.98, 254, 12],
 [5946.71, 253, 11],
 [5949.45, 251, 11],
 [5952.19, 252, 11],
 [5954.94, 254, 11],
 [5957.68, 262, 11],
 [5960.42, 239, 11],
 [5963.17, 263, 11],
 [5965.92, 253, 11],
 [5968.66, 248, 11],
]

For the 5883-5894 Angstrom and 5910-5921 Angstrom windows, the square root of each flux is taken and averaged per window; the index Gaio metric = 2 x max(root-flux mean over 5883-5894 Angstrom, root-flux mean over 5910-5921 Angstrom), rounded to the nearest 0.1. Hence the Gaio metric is 32.1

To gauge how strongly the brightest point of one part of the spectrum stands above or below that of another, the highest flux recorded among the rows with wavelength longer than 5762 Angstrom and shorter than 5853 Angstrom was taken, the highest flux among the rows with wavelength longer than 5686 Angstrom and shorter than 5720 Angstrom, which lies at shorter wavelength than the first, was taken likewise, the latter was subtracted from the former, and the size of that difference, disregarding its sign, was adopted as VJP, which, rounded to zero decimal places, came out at 15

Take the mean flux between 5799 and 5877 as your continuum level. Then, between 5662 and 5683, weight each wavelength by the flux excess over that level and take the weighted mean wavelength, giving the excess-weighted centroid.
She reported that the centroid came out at 5669.8 Angstrom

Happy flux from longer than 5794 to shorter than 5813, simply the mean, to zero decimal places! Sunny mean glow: 268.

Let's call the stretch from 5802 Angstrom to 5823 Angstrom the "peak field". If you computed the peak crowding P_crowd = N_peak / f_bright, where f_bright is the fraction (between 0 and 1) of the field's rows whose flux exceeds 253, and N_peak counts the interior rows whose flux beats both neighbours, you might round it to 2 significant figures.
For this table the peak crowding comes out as 2.0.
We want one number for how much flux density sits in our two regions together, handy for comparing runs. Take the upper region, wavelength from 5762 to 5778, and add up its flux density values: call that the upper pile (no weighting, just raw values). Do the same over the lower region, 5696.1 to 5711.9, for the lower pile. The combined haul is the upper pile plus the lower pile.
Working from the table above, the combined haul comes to 3009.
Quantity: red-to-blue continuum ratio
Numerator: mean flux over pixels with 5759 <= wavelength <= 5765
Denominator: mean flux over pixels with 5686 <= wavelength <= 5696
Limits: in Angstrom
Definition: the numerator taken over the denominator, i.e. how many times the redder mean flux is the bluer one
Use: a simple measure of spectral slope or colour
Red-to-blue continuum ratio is 1.03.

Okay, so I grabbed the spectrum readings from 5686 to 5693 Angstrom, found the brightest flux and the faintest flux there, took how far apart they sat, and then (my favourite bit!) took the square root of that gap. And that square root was 4.0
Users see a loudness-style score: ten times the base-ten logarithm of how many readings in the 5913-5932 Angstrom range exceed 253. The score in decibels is 5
